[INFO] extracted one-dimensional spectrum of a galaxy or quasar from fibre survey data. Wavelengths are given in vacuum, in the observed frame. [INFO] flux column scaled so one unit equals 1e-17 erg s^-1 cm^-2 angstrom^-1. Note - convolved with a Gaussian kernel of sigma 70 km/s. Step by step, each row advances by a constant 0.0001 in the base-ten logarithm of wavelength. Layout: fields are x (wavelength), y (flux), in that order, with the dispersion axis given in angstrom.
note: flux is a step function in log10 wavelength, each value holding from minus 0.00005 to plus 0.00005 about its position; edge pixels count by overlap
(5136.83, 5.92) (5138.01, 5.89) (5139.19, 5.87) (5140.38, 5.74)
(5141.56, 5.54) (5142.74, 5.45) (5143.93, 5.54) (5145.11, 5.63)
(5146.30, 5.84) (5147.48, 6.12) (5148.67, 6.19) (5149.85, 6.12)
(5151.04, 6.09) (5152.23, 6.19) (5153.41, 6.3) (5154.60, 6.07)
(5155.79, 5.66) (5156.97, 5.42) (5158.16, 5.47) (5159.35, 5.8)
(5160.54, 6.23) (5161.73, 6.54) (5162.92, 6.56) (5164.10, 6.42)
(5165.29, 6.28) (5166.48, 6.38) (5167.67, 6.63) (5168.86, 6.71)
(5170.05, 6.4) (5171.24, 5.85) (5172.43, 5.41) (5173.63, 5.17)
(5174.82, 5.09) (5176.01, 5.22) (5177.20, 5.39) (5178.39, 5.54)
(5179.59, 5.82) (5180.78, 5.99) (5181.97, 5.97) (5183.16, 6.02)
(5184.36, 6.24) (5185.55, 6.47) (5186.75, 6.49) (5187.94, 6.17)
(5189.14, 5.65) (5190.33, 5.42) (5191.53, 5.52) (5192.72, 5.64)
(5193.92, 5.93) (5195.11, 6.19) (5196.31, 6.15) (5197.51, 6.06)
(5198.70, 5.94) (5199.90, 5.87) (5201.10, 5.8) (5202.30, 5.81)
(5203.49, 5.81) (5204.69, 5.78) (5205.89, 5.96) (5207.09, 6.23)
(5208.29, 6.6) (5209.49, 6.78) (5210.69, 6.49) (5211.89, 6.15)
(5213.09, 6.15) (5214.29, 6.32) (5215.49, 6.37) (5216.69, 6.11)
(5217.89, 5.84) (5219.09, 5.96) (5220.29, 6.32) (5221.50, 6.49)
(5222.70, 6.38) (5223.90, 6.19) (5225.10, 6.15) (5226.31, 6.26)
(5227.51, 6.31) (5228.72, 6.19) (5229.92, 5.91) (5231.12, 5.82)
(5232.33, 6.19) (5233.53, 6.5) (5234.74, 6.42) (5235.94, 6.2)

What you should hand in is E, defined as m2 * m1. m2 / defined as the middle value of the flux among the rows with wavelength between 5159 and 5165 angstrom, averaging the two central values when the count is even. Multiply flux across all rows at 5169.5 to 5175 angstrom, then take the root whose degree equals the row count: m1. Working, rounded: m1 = 5.6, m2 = 6.4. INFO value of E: 36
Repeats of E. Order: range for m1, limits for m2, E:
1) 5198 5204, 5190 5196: 33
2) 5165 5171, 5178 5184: 39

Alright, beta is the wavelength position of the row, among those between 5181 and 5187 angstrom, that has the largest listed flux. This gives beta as 5186.75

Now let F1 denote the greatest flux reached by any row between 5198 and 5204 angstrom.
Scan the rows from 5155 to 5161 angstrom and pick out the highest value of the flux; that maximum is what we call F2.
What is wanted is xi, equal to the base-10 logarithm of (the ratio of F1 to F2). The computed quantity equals -0.021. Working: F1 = 5.94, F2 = 6.23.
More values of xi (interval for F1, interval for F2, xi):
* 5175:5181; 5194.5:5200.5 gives -0.014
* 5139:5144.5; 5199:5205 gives 0.000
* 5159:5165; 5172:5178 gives 0.084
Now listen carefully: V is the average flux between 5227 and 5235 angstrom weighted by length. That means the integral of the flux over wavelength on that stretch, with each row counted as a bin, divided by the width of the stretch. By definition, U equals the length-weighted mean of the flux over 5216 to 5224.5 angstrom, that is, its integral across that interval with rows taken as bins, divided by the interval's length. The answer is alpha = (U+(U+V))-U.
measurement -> 12.4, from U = 6.19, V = 6.18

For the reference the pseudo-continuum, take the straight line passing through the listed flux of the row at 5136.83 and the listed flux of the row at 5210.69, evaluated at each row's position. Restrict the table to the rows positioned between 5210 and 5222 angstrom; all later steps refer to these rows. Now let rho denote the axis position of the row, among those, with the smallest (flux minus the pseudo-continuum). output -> 5217.89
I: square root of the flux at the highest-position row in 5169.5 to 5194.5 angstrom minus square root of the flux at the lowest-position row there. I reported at -0.09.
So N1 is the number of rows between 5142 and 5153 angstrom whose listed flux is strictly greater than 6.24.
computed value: 0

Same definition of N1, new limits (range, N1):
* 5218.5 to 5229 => 5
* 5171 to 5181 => 0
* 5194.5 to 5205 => 0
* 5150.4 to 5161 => 1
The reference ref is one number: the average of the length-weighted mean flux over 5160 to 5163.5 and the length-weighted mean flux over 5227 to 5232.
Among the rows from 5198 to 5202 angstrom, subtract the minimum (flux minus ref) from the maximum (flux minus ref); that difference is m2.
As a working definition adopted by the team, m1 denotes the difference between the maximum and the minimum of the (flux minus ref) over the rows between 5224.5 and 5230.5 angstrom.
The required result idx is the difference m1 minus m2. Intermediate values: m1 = 0.40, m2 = 0.14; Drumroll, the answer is 0.26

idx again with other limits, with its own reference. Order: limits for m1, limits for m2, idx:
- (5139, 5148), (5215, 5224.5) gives 0.02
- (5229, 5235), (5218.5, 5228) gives 0.15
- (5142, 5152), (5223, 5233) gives 0.25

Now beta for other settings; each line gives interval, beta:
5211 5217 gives 5215.49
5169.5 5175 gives 5170.05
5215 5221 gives 5215.49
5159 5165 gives 5162.92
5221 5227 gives 5221.50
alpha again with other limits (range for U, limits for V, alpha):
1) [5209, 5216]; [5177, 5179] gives 11.8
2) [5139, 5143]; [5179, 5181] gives 11.5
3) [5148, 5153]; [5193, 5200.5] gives 12.2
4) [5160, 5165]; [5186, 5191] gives 12.4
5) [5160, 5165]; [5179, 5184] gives 12.4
